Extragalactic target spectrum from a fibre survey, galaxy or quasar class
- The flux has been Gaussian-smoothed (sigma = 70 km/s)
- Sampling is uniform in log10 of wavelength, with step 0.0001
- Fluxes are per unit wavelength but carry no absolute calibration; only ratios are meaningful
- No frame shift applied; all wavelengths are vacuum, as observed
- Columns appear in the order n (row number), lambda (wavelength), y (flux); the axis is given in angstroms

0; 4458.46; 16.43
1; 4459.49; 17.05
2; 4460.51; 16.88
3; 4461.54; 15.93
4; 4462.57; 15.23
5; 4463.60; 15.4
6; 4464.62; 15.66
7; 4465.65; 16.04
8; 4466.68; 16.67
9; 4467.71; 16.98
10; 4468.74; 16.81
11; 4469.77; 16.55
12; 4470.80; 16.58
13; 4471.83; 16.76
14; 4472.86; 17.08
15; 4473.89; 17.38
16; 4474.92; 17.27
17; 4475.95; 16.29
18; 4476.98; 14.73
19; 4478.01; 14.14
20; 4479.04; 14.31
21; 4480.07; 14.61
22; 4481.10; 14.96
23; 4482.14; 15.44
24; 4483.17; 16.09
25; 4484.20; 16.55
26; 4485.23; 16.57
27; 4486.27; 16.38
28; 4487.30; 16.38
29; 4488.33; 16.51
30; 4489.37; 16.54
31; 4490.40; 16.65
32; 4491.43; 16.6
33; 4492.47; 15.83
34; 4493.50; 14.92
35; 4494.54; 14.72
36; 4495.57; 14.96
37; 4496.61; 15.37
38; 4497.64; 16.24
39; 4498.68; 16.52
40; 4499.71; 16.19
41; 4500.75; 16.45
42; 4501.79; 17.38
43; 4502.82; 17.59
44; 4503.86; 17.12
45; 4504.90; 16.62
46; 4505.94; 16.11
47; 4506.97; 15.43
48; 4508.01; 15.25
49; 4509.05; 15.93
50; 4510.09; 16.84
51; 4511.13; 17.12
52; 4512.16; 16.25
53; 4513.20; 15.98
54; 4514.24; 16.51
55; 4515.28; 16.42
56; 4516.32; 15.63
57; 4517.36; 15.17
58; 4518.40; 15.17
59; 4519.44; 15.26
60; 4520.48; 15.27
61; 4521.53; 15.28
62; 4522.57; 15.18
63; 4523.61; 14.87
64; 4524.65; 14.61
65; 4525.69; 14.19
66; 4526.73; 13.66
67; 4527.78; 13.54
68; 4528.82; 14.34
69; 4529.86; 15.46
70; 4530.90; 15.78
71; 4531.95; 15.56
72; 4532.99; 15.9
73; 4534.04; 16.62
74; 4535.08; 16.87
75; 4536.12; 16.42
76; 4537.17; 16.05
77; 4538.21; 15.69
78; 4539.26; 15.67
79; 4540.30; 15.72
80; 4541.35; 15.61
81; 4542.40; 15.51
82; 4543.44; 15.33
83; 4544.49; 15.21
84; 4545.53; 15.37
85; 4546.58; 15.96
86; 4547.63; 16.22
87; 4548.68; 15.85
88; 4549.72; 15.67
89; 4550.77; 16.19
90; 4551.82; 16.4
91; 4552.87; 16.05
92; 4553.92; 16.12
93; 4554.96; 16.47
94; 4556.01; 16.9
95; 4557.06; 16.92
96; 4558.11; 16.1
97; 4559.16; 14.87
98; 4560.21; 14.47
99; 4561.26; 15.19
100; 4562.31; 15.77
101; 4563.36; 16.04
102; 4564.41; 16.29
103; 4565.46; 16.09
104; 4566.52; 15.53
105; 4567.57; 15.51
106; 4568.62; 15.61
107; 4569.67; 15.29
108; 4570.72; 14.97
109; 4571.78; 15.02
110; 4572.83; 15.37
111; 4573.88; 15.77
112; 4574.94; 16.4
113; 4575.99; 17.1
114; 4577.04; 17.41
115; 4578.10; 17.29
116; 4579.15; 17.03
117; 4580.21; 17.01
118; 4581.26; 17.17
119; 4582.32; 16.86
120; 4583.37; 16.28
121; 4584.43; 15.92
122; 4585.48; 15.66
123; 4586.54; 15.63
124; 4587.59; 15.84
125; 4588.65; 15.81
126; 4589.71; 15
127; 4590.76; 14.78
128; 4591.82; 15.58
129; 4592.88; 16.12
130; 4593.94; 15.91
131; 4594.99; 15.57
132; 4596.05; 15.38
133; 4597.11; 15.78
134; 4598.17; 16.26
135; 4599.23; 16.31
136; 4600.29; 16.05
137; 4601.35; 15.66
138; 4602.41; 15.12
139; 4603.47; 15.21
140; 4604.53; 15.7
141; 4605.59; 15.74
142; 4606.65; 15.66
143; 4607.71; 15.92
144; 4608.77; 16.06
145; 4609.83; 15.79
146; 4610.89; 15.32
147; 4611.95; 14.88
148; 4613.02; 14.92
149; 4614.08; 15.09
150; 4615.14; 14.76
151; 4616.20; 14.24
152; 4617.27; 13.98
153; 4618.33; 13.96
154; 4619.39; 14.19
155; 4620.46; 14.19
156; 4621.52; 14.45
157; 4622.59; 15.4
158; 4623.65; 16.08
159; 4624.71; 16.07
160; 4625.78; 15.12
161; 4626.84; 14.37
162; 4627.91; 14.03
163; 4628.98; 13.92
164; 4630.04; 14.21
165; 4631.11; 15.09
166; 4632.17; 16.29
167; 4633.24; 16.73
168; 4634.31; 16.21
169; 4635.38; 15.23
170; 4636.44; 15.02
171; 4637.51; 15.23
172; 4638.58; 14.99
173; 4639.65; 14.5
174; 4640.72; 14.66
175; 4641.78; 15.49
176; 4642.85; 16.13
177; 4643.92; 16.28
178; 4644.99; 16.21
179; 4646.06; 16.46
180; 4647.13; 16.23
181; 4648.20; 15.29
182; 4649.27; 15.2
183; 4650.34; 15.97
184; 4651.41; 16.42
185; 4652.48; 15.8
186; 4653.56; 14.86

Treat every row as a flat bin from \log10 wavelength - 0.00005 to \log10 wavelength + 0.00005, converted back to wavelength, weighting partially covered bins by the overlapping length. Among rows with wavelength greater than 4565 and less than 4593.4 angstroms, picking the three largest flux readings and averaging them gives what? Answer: 17.3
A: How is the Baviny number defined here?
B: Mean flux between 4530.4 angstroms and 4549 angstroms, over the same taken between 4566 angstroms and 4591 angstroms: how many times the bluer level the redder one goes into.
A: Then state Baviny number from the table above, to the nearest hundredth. 0.99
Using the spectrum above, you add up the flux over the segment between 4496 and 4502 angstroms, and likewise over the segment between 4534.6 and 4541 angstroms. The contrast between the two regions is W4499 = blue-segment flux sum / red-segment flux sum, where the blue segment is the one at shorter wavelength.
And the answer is 1.02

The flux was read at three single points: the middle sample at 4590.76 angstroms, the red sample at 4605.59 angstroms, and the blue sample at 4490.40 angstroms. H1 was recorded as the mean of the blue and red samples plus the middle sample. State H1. 31.0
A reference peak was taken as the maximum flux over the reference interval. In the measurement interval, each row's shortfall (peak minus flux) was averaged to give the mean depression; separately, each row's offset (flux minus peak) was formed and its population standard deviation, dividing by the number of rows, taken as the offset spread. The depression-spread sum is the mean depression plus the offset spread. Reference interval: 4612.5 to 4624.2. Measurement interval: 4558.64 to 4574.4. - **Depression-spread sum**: 1.1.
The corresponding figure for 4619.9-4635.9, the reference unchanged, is 1.8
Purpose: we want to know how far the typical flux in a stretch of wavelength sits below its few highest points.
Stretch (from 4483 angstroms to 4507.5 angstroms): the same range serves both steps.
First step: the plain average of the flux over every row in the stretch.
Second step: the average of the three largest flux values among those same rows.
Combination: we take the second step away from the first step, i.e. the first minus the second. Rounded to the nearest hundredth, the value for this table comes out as -1.12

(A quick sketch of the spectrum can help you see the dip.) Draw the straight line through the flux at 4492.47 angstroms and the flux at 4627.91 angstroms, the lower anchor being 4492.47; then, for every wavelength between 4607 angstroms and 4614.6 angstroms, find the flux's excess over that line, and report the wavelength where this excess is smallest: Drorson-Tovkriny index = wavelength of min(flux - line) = 4611.95 angstroms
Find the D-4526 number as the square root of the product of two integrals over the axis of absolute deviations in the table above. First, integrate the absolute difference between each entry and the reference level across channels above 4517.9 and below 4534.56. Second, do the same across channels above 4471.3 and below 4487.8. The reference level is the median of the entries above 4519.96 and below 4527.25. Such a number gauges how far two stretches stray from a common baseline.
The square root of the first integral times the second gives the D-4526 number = 15.4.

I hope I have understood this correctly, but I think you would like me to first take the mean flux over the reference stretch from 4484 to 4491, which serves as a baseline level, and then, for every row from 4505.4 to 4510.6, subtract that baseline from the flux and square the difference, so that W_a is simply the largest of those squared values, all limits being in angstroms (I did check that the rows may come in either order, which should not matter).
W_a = 1.6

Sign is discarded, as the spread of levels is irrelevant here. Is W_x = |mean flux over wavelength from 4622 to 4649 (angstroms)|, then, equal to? 15.4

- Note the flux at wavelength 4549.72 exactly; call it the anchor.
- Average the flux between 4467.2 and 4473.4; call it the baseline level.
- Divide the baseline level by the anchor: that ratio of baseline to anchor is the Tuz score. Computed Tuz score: 1.07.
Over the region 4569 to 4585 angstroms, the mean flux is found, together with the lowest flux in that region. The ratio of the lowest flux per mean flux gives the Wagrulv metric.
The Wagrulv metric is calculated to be 0.92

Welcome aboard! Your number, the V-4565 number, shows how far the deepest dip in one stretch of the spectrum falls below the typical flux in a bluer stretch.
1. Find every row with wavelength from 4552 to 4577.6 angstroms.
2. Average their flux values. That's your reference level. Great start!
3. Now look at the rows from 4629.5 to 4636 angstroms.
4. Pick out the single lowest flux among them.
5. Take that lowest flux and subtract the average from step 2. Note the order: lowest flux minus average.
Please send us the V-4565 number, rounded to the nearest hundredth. -1.68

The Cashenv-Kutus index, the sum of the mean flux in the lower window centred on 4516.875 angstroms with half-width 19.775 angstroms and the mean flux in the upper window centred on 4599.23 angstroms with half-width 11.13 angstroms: 31.49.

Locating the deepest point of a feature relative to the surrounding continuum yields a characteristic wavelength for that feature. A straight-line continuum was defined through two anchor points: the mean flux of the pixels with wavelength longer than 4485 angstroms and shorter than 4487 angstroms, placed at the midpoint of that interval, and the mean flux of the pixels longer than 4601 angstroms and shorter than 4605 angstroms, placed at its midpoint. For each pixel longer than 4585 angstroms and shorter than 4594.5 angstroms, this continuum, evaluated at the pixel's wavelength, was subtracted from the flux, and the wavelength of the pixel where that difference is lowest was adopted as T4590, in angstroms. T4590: 4590.76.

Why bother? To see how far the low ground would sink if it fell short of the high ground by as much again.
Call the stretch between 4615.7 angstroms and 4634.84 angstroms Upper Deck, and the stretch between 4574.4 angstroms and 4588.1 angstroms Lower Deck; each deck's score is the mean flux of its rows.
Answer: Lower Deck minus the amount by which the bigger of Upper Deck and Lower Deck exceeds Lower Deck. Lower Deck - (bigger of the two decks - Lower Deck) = 16.6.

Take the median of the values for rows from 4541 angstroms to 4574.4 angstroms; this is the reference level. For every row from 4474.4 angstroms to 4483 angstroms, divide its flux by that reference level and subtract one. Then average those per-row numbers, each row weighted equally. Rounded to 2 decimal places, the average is -0.03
